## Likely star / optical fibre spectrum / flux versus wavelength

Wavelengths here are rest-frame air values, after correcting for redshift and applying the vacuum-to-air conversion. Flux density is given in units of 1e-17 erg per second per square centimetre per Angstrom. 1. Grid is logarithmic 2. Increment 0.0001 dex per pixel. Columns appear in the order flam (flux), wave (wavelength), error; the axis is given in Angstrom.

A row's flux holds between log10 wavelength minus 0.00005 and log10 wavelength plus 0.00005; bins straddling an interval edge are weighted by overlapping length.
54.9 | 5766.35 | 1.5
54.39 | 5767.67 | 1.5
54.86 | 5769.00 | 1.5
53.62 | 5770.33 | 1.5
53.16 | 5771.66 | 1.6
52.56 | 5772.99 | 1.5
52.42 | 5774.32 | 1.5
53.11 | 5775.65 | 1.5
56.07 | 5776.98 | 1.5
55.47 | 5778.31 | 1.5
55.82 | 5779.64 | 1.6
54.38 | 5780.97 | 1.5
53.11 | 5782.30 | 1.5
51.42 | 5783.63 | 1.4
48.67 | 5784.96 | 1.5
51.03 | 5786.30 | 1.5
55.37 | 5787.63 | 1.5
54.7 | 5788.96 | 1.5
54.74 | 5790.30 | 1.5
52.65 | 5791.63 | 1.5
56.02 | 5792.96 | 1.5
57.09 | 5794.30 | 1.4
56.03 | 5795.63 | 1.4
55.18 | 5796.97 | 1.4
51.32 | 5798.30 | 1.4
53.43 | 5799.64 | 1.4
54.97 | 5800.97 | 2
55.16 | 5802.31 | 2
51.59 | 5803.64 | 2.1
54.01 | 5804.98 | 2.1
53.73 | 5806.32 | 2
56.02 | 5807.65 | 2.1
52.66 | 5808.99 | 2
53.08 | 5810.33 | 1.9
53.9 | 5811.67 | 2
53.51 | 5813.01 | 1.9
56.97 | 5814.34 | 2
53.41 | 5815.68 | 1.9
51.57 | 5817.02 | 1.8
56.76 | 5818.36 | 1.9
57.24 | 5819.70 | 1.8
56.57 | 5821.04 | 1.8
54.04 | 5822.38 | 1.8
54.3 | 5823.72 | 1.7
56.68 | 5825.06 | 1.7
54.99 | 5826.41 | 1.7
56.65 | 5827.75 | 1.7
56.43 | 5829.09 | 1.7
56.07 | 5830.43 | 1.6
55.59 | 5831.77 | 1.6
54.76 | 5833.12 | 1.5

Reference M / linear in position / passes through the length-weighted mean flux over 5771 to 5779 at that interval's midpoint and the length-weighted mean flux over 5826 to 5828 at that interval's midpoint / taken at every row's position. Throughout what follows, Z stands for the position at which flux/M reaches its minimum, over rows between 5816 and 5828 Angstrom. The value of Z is 5817.02 Angstrom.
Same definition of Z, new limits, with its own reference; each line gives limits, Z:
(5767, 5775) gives 5774.32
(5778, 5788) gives 5784.96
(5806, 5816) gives 5808.99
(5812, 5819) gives 5817.02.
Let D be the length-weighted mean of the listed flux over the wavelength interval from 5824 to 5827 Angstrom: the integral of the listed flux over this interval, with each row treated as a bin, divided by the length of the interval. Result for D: 55.5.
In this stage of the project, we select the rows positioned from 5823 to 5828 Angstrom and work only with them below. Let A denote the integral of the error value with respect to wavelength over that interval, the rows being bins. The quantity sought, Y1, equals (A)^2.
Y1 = 72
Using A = 8.5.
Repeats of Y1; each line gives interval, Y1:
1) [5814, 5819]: 90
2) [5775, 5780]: 58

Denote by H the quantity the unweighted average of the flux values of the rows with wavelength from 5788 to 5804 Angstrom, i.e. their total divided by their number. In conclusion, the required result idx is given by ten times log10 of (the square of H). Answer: 34.7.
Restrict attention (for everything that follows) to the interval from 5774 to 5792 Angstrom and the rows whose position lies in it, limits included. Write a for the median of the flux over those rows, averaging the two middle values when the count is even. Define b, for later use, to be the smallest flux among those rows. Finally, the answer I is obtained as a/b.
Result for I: 1.10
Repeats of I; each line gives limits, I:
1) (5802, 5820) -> 1.04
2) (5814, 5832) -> 1.09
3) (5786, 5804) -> 1.07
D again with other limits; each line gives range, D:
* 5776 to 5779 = 55.5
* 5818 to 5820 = 57.0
